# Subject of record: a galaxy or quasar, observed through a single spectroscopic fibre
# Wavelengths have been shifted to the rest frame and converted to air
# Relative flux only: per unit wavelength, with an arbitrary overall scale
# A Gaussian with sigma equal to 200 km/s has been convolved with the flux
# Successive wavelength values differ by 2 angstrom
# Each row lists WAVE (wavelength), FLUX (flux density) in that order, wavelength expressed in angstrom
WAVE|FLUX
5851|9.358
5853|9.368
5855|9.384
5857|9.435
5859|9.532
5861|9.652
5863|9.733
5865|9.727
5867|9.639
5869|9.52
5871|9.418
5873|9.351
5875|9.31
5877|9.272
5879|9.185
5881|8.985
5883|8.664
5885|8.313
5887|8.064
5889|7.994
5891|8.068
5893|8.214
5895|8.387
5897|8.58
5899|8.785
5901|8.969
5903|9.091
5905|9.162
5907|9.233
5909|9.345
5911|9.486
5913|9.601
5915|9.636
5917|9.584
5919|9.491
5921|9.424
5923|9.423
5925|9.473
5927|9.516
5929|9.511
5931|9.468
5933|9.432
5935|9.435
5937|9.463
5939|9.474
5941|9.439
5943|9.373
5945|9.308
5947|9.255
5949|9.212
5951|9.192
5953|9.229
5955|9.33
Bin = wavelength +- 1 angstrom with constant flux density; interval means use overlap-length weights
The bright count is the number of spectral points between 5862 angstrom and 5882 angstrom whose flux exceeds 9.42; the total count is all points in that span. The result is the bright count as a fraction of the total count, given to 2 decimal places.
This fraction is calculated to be 0.40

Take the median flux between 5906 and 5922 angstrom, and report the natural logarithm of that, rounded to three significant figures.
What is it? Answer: 2.25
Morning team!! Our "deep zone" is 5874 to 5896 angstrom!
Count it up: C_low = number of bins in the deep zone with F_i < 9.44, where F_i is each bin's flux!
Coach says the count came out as 11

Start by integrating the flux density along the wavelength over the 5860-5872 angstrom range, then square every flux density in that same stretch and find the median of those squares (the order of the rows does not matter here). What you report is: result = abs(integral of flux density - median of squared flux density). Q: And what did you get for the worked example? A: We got 22.3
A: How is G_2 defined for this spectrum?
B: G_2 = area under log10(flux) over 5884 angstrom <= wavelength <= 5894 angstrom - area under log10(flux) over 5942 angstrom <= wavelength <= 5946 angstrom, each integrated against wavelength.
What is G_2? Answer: 5.2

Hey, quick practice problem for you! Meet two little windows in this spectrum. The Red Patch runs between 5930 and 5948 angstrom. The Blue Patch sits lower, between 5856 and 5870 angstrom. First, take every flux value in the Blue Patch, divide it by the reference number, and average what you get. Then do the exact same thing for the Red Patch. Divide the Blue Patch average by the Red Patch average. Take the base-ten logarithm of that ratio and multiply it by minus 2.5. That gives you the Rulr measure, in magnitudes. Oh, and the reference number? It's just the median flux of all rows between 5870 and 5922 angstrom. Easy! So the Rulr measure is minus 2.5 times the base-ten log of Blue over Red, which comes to -0.02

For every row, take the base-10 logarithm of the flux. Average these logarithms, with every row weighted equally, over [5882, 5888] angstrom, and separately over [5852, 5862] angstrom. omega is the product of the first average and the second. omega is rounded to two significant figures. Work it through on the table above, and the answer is 0.90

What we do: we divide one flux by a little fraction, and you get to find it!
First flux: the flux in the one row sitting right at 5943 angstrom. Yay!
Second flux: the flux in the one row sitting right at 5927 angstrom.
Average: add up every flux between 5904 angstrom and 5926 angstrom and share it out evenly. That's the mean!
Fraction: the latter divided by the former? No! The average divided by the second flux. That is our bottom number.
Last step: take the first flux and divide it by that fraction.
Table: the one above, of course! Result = 9.4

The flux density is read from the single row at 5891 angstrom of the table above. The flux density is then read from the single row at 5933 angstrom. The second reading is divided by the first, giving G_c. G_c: 1.17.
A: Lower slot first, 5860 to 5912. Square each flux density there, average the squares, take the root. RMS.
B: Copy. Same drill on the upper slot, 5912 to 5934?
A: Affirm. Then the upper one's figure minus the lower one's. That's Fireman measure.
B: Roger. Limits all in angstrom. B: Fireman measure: 0.48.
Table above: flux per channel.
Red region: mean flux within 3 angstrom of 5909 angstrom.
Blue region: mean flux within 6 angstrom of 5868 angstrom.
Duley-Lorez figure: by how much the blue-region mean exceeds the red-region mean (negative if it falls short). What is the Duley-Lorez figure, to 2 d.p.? 0.21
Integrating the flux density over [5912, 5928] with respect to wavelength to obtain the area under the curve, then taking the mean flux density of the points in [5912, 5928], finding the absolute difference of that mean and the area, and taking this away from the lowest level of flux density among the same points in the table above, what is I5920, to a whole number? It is -133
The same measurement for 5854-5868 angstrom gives -115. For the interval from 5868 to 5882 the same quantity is -112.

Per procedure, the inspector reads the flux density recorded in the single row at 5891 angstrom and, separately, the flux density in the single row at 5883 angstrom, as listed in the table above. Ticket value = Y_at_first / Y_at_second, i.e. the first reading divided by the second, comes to 0.93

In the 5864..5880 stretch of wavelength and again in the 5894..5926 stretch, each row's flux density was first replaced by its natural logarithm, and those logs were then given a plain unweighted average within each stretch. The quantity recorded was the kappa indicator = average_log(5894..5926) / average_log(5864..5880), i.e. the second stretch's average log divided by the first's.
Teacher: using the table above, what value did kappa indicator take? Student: 0.99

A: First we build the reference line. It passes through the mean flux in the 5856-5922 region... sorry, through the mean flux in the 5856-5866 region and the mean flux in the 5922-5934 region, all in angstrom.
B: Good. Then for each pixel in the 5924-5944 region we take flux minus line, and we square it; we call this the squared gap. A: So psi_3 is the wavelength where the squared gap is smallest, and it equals 5941 angstrom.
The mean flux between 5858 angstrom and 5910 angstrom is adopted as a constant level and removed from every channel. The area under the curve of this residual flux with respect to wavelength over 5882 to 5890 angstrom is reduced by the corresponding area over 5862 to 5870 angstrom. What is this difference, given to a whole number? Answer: -11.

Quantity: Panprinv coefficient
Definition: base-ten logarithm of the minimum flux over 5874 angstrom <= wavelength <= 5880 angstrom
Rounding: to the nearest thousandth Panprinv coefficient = 0.963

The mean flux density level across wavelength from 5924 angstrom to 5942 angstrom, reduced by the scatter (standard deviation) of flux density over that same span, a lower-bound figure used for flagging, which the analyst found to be 9.44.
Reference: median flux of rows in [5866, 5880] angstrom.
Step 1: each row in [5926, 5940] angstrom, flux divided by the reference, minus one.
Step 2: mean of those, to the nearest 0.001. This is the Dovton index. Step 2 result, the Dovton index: 0.013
